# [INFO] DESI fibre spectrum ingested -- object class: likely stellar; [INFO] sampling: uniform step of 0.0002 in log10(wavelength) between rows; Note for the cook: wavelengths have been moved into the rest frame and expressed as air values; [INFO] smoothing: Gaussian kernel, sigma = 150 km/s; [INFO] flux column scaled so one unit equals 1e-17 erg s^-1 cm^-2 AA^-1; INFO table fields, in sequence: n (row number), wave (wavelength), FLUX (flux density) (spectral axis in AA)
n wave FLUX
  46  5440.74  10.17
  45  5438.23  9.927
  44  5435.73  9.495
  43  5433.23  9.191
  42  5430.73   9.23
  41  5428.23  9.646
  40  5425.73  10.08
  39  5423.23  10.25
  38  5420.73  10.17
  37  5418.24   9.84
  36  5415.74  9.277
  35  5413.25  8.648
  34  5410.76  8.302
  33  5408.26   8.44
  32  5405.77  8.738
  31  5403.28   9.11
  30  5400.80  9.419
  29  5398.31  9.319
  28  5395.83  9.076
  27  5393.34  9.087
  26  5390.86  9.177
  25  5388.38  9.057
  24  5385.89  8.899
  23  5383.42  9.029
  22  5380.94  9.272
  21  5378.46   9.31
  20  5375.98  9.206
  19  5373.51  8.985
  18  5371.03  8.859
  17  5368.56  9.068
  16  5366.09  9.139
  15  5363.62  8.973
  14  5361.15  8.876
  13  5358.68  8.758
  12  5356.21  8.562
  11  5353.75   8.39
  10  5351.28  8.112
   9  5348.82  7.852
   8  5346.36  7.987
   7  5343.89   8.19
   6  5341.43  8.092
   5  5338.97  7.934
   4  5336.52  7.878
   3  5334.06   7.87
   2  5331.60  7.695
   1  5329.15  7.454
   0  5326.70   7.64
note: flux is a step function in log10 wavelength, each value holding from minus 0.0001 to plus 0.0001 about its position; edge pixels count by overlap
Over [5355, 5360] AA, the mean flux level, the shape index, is 8.66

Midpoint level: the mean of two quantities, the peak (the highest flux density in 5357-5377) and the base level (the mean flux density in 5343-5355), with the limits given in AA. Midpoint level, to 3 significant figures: 8.66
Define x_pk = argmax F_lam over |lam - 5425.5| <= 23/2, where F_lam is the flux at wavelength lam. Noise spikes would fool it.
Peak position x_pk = 5423.23 AA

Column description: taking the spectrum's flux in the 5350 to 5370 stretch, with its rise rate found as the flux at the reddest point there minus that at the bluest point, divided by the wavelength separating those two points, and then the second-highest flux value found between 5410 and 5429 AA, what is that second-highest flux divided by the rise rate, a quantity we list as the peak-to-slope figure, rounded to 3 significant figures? 184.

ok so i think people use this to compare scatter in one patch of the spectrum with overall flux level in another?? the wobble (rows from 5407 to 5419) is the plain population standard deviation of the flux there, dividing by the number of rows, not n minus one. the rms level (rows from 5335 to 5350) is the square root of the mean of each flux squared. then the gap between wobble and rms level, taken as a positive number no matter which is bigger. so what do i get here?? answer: 7.4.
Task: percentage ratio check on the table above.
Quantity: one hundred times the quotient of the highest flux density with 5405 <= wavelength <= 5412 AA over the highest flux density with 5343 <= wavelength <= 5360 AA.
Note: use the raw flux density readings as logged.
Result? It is 100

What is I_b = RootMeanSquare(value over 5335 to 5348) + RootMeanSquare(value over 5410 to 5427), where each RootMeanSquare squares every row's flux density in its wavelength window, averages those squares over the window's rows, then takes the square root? 17.6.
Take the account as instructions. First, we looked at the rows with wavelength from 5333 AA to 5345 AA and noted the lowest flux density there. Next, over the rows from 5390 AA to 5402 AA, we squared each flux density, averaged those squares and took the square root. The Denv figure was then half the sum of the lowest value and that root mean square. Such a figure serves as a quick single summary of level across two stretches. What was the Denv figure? 8.5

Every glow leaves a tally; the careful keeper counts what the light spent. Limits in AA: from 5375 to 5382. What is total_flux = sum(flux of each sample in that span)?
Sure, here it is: 27.8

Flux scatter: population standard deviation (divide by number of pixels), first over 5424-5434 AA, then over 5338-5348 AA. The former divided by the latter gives 3.7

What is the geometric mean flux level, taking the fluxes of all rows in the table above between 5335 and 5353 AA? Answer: 8.0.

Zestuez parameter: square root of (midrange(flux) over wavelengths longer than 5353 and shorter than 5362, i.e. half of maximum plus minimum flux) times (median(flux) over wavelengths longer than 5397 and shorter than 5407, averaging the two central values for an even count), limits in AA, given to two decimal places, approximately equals 8.92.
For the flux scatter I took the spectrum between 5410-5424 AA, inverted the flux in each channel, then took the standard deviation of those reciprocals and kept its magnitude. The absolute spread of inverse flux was 0.009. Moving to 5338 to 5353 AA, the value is 0.002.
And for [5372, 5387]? 0.002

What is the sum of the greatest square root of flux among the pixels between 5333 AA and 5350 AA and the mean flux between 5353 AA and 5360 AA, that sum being 11.4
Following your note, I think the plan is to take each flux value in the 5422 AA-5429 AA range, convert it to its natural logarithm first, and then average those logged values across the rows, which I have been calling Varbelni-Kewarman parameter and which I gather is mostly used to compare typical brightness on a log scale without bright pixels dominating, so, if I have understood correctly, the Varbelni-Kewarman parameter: 2.30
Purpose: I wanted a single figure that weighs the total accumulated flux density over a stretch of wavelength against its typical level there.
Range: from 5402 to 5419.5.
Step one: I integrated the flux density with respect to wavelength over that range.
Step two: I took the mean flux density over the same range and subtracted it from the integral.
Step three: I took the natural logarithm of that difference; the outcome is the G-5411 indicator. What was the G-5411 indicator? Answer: 4.99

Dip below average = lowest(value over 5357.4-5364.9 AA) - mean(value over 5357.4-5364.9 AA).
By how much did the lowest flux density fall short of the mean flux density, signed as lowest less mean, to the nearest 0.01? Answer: -0.11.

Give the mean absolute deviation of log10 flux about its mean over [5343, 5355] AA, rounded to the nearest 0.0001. 0.0080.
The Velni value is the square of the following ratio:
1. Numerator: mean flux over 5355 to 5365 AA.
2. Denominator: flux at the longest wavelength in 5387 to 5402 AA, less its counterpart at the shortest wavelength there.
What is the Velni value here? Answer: 590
